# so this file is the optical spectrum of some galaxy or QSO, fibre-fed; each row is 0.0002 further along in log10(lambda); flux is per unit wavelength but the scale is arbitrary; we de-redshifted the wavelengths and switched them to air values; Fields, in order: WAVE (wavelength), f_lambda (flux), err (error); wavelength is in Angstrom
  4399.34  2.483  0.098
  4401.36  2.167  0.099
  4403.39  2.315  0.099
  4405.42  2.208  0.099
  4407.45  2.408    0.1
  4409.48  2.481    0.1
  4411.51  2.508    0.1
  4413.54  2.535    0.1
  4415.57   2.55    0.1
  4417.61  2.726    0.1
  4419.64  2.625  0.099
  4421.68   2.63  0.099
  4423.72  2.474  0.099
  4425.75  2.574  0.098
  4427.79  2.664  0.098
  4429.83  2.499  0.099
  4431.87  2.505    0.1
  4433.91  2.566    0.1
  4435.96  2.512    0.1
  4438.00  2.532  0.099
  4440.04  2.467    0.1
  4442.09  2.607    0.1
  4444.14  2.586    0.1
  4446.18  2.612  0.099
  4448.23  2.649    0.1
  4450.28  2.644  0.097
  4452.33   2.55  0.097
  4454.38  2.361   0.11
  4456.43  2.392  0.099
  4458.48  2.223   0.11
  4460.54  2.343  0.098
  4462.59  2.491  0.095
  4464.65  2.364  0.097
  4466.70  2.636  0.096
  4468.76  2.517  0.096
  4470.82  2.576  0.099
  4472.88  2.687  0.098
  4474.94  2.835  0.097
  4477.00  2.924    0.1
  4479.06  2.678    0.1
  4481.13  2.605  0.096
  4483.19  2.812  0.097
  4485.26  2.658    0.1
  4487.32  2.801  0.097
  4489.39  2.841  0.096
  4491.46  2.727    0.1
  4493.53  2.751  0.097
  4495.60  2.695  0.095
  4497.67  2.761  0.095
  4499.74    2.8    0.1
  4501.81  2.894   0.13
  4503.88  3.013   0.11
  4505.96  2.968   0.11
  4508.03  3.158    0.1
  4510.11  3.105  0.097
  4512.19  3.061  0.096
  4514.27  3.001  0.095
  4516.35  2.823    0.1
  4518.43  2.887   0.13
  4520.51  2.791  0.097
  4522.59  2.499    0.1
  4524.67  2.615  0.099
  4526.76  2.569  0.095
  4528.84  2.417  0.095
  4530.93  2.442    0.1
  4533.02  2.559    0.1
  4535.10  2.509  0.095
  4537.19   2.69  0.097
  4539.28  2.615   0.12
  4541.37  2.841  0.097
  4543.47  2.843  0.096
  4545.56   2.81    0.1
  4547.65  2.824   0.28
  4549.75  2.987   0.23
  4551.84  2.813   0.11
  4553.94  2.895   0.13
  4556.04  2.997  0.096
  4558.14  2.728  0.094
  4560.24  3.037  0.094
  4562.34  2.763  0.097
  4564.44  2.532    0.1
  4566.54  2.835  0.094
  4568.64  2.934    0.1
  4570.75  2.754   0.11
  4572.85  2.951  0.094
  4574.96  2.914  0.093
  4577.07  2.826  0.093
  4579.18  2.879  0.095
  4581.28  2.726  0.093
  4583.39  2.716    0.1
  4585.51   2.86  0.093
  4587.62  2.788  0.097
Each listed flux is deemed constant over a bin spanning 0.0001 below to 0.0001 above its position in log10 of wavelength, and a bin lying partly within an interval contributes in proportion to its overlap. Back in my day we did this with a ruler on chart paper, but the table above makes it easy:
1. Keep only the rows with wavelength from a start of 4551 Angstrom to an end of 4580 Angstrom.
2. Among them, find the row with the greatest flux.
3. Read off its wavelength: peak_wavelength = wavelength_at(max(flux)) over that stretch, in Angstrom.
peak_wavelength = 4560.24 Angstrom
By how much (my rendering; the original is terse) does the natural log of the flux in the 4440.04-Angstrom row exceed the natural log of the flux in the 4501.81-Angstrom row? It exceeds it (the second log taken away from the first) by -0.16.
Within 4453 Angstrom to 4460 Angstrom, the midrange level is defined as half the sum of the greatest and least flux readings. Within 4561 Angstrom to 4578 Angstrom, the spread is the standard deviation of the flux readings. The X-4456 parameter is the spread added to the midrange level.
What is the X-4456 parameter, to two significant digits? 2.4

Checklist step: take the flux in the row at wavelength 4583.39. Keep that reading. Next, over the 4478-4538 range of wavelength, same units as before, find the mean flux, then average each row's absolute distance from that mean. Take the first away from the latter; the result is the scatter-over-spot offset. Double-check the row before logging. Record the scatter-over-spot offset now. -2.56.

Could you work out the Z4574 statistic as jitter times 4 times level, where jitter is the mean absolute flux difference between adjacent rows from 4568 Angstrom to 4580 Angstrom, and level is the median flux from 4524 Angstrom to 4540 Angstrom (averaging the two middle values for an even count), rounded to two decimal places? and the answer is 1.14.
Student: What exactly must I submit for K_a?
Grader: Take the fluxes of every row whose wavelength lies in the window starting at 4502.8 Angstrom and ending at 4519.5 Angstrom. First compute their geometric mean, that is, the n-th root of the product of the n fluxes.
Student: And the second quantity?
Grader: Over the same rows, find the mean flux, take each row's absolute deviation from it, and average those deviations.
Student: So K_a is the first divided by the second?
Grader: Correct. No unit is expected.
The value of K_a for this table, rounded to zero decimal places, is 36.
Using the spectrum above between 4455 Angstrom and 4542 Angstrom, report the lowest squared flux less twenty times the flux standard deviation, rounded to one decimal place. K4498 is 0.6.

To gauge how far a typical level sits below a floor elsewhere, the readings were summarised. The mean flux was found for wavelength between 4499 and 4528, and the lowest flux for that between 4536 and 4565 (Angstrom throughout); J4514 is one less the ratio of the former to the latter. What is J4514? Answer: -0.13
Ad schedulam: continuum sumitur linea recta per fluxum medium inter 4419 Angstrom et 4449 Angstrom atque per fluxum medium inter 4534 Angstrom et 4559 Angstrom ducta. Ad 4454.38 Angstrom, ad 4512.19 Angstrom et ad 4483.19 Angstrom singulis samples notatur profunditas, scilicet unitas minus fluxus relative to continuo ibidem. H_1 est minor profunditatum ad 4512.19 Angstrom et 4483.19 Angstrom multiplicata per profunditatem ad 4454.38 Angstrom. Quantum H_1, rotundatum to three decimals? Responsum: -0.012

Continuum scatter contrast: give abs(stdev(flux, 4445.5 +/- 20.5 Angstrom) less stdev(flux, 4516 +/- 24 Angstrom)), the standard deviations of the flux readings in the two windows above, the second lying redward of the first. 0.10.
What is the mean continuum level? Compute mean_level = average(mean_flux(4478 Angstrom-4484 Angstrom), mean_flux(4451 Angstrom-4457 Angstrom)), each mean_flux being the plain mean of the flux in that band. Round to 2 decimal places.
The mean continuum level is 2.57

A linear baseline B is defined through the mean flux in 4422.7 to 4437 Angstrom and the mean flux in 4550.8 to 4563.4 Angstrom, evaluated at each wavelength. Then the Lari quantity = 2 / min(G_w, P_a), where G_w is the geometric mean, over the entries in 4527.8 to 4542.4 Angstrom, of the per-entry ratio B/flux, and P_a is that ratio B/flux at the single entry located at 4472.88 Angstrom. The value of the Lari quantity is 2.03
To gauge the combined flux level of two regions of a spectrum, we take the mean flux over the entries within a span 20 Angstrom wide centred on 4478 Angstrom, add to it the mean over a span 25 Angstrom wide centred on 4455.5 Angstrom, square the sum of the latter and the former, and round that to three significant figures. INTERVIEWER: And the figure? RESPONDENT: 27.0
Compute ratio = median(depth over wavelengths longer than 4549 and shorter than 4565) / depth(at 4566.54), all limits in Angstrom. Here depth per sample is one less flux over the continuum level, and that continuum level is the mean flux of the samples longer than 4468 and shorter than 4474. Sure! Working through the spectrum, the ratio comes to 1.1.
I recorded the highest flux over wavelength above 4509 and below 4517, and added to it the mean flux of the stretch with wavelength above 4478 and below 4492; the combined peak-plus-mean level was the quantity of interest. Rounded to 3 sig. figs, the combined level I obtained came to 5.84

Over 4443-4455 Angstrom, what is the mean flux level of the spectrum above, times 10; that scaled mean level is 25.7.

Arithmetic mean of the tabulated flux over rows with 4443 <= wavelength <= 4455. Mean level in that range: 2.57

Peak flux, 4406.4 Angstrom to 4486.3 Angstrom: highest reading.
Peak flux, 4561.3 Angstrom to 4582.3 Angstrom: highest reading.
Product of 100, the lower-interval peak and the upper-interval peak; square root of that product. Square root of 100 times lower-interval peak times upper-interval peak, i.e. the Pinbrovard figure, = 29.4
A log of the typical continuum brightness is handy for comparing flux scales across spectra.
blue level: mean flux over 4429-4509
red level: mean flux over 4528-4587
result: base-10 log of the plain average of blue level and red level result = 0.433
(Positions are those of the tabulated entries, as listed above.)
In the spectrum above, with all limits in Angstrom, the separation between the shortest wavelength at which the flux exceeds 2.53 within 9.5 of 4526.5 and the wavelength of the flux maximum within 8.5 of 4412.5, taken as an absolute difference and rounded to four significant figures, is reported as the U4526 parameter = 100.8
